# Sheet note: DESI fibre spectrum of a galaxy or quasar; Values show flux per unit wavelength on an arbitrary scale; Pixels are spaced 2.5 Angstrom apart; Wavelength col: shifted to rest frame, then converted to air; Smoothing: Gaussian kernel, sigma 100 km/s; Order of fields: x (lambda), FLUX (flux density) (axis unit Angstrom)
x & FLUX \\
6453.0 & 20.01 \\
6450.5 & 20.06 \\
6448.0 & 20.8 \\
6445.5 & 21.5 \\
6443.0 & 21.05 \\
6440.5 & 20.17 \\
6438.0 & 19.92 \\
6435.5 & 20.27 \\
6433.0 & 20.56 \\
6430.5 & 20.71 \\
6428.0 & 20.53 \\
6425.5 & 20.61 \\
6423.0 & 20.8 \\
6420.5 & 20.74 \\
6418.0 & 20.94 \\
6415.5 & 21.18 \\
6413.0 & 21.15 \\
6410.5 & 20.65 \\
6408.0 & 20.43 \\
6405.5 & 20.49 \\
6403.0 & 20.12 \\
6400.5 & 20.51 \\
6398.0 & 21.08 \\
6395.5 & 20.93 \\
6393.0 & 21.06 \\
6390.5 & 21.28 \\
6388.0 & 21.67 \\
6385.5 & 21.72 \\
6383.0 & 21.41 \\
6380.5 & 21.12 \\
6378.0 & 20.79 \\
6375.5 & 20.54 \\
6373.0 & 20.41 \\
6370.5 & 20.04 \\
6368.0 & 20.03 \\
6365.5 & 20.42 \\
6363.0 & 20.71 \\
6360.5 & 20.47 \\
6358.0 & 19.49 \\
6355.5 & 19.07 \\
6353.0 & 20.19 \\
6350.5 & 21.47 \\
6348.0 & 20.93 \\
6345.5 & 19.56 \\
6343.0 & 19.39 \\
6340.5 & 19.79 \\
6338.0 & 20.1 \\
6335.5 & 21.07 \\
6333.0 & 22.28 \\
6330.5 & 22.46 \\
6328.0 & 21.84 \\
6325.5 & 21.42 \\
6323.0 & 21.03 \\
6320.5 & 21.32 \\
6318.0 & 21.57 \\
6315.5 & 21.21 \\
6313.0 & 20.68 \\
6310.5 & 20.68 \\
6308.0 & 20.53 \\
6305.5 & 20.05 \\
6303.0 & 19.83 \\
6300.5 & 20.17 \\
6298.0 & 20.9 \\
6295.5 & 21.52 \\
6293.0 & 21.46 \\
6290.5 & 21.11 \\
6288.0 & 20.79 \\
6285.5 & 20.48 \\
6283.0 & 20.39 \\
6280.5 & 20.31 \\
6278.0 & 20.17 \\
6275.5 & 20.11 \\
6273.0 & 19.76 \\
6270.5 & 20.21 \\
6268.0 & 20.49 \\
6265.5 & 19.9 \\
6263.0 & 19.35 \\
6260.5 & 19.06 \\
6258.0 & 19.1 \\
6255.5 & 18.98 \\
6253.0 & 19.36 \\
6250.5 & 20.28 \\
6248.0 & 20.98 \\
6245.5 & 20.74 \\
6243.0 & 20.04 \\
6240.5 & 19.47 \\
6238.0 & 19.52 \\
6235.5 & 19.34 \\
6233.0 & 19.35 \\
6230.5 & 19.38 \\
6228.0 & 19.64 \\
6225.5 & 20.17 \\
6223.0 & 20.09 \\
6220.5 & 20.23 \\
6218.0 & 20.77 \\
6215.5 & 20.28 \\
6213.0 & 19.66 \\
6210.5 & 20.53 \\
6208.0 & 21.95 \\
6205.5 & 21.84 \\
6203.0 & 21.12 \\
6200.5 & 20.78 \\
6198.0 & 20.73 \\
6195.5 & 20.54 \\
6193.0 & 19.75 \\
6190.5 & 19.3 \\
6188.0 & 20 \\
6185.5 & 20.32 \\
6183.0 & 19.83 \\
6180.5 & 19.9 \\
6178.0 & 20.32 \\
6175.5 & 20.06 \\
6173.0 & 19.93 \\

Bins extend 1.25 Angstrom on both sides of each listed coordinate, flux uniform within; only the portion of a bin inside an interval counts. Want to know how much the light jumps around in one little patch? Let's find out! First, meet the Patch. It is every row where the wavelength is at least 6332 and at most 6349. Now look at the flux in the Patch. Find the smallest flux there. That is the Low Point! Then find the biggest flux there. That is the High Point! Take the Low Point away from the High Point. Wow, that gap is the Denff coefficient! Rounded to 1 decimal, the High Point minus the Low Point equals 2.9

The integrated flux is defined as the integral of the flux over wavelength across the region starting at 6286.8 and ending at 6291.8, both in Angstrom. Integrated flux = 105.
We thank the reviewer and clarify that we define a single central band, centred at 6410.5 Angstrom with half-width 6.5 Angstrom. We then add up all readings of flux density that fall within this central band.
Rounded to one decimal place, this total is 103.9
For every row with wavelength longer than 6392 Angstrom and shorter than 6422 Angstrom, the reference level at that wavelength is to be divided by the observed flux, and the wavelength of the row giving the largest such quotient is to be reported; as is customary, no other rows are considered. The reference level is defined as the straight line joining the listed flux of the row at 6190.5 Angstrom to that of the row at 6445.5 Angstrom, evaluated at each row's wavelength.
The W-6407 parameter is 6403.0 Angstrom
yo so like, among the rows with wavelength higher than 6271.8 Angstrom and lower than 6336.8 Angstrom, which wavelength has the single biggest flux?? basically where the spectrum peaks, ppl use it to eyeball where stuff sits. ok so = 6330.5 Angstrom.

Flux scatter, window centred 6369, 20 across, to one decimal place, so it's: 0.3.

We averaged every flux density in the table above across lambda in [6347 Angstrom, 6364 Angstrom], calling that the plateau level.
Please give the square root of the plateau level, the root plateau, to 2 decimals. 4.51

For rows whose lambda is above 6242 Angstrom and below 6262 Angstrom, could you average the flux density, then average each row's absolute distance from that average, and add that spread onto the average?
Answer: 20.5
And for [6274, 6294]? 21.0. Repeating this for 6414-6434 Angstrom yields 20.9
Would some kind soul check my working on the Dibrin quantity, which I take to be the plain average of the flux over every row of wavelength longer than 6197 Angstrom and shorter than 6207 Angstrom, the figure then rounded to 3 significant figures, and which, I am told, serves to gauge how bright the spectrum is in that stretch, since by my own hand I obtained 21.1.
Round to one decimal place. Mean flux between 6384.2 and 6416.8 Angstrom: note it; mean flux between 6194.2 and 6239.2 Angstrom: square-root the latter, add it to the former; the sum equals 25.5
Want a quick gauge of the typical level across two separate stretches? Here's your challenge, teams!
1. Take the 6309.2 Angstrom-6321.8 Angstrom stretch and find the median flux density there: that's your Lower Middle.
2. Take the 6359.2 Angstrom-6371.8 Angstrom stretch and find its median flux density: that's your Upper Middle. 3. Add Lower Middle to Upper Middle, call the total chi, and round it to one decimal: 41.6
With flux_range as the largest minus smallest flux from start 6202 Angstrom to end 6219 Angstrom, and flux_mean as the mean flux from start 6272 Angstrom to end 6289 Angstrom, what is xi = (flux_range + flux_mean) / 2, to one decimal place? 11.3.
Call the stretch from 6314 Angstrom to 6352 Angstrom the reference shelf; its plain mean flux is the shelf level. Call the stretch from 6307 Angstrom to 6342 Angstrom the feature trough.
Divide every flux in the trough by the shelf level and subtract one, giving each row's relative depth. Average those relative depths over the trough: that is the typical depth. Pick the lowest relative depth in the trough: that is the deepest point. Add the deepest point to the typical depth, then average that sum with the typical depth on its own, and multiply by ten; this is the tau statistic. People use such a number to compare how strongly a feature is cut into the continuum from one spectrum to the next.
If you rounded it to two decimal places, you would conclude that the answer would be -0.24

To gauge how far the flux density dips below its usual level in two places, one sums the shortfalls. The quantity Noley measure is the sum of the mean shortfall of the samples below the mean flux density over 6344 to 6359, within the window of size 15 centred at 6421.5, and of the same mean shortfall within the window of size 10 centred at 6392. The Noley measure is -1.80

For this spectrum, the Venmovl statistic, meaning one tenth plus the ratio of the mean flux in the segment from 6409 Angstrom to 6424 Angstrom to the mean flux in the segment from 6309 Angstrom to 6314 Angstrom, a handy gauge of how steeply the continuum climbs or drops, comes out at 1.111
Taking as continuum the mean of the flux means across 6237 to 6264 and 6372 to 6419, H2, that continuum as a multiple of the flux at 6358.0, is 1.04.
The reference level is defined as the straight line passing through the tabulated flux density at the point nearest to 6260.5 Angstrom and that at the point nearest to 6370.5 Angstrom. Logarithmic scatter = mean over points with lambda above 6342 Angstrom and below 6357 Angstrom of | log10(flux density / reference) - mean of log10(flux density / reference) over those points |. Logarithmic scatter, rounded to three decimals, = 0.016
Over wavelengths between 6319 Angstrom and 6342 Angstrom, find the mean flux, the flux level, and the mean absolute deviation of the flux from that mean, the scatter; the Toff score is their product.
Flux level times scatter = 14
